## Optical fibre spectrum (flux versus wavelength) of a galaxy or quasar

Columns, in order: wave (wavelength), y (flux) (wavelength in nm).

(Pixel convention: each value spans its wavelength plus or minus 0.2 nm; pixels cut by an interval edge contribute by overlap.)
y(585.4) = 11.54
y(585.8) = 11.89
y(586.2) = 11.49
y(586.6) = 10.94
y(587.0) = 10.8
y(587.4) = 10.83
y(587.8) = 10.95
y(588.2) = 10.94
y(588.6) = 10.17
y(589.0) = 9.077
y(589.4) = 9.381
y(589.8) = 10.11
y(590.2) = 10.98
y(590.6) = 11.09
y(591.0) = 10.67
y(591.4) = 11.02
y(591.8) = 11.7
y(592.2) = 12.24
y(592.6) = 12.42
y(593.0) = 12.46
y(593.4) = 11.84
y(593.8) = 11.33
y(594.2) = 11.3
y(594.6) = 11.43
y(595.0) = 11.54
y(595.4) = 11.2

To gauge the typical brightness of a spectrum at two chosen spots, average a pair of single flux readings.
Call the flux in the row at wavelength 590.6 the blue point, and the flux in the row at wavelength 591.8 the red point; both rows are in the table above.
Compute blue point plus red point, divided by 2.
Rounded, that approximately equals 11.4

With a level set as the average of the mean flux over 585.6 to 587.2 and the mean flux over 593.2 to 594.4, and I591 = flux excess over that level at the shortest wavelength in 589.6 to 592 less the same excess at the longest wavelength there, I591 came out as -1.59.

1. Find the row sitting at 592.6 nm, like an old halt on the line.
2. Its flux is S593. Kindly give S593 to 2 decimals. 12.42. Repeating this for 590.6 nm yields 11.09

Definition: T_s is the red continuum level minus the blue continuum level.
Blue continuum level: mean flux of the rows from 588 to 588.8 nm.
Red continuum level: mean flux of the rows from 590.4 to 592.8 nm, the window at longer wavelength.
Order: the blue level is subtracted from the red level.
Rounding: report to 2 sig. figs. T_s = 0.97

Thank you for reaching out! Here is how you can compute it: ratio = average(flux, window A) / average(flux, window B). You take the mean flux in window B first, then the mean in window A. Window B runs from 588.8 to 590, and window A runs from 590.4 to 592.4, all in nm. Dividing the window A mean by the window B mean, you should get 1.19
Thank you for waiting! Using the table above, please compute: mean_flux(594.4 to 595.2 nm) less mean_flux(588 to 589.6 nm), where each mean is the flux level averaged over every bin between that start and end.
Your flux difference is 1.6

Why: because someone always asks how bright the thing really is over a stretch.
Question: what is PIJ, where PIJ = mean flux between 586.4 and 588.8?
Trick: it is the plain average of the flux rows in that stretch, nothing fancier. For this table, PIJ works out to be 10.8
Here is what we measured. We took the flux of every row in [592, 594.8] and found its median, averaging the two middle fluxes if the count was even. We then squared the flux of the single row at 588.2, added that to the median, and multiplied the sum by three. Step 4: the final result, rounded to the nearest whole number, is 395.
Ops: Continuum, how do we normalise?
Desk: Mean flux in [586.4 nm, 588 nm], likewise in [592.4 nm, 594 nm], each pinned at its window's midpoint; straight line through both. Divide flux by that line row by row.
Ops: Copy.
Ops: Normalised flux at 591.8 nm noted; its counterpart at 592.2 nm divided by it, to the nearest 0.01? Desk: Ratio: 1.04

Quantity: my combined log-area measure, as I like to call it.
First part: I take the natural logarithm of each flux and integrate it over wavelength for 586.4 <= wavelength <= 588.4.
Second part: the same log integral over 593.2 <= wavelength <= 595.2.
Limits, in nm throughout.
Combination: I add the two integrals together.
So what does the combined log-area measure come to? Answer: 9.66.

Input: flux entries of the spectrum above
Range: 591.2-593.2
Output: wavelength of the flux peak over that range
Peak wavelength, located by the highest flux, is 593.0 nm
